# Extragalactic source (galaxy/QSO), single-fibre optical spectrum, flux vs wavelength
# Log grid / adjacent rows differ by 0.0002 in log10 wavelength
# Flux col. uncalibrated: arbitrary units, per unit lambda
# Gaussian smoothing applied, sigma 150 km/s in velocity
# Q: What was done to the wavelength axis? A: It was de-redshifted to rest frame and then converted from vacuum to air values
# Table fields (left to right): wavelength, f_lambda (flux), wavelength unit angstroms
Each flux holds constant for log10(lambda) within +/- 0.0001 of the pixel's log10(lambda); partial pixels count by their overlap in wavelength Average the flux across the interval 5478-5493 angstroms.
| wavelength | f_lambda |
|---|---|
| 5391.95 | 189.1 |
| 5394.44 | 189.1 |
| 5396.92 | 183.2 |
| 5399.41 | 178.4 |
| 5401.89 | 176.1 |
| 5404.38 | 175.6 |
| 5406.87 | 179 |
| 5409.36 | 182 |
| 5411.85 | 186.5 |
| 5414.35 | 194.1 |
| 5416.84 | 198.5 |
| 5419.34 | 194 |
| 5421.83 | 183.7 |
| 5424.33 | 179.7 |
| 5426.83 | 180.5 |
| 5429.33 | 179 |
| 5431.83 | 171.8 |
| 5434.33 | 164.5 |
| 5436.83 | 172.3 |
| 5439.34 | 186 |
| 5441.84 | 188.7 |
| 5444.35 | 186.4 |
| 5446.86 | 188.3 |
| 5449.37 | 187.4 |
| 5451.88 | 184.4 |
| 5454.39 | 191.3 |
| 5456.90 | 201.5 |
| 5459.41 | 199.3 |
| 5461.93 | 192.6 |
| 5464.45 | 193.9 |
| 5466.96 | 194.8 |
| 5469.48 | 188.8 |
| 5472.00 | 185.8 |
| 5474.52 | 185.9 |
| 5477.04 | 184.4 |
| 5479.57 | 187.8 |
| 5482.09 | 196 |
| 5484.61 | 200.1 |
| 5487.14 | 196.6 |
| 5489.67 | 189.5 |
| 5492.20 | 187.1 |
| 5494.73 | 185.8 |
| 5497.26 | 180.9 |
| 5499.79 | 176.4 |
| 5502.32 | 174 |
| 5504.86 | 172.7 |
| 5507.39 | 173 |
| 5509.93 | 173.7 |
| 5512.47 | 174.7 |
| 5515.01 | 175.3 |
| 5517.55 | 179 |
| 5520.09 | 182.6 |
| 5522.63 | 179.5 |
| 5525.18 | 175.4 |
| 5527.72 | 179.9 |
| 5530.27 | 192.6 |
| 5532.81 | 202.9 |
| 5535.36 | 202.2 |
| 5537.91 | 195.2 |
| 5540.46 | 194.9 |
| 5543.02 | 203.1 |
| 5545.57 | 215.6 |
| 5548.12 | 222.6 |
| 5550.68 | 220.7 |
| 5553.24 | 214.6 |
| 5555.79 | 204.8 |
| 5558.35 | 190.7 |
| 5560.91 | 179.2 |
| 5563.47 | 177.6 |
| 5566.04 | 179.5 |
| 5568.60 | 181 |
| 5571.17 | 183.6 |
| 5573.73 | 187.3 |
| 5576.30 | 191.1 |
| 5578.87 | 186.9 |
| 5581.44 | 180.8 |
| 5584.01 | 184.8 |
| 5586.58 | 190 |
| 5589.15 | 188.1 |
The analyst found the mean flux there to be 193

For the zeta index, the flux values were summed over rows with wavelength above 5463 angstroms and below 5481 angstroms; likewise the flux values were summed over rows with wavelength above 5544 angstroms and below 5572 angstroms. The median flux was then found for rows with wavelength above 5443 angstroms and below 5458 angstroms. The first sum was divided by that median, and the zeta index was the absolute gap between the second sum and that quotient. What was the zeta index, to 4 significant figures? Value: 2163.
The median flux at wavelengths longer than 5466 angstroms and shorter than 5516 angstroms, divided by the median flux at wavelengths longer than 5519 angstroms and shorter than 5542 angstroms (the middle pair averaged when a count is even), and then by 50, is 0.0193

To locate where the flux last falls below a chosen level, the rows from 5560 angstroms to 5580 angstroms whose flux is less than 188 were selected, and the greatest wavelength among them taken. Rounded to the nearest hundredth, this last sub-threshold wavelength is 5578.87 angstroms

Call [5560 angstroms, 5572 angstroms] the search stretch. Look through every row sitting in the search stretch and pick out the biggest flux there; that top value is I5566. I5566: 183.6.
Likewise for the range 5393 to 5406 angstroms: 189.1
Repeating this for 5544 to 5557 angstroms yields 222.6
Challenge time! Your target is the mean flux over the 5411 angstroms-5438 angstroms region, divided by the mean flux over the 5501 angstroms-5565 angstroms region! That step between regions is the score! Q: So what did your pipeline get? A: 0.96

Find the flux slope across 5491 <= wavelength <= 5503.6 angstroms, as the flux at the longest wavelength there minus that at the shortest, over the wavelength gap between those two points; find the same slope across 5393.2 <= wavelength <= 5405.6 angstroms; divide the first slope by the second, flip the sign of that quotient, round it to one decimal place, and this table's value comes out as -1.0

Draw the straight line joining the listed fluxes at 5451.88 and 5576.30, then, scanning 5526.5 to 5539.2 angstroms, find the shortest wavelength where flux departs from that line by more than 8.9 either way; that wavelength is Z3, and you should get 5532.81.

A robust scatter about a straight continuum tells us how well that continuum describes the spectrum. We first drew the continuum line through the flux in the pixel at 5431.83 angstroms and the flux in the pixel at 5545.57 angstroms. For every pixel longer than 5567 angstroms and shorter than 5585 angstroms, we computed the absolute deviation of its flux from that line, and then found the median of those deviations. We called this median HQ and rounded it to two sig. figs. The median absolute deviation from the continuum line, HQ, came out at 42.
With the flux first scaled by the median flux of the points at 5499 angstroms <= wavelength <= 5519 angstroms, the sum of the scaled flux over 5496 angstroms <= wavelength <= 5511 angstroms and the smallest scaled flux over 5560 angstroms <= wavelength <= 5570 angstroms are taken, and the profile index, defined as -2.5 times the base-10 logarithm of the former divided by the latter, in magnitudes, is -1.93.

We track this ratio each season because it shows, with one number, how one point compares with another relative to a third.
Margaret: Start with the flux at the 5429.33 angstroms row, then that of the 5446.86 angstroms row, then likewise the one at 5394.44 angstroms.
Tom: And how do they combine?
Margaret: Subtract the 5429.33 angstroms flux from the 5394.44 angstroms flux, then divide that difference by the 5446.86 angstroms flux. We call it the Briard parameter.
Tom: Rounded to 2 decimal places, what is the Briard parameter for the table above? 0.05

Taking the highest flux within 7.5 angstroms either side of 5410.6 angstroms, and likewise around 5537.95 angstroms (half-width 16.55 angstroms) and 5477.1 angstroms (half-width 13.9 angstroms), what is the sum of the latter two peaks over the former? 2.13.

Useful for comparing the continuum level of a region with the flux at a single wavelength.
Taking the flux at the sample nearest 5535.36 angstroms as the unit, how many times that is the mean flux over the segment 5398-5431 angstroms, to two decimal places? 0.91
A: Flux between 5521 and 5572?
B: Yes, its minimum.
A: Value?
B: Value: 175.4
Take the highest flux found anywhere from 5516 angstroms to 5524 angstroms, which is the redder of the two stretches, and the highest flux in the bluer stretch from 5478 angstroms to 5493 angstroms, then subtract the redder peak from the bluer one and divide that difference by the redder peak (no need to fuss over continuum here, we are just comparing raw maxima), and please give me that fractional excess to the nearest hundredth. 0.10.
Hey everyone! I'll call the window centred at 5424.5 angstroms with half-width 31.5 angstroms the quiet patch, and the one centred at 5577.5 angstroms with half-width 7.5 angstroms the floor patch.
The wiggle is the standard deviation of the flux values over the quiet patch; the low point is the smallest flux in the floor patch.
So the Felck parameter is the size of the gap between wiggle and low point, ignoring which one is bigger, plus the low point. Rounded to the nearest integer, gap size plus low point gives 354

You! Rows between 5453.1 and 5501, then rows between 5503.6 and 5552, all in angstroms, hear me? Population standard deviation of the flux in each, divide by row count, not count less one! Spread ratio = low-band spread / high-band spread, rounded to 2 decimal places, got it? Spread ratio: 0.40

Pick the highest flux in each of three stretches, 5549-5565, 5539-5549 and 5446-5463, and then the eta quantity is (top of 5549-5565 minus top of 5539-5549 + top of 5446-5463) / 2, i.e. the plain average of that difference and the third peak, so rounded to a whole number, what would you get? 100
